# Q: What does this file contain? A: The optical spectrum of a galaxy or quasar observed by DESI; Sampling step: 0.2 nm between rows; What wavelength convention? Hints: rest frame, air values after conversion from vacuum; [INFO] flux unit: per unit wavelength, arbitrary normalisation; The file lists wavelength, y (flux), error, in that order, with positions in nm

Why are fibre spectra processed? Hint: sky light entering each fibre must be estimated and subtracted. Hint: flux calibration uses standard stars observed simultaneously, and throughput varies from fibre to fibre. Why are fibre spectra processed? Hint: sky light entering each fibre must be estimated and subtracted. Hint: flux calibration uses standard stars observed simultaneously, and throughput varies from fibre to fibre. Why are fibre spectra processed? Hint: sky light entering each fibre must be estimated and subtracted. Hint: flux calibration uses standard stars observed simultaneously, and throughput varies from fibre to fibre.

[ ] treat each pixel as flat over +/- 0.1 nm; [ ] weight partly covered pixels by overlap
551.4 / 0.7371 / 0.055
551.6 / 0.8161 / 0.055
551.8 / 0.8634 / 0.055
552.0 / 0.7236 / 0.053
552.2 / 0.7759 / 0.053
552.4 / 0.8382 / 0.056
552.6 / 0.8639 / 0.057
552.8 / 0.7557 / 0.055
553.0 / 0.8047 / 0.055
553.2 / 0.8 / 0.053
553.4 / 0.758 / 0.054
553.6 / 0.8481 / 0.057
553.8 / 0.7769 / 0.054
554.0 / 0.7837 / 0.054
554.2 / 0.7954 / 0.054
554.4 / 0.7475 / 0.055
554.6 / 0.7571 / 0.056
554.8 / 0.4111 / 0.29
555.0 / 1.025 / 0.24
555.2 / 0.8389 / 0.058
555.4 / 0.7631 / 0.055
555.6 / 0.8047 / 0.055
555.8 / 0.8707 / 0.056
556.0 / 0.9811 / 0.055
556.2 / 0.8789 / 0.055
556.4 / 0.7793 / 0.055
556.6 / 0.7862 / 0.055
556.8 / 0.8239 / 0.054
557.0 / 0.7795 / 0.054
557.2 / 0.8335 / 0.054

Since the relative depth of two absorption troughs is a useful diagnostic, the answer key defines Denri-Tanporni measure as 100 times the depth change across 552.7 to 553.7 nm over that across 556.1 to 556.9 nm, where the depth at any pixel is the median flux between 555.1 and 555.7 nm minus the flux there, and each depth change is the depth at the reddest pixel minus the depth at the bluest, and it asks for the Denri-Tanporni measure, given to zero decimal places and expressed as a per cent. -168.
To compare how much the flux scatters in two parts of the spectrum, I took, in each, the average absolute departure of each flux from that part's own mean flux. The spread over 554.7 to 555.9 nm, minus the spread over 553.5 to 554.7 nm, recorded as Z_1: 0.11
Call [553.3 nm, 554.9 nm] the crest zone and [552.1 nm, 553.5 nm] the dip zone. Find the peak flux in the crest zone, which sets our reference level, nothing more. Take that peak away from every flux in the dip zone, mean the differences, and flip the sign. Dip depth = 0.049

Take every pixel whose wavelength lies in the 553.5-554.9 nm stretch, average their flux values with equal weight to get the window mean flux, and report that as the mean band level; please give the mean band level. 0.73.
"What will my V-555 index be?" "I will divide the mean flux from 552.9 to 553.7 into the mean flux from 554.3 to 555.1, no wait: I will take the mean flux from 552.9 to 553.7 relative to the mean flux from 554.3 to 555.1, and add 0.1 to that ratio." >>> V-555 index 1.19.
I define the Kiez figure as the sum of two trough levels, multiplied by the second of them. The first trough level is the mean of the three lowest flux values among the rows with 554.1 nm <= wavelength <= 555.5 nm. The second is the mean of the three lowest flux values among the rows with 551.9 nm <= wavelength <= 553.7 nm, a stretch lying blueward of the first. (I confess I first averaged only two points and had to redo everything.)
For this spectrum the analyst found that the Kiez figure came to 1.03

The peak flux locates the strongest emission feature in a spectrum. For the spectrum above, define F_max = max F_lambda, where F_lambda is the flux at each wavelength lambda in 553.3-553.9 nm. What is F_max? 0.8481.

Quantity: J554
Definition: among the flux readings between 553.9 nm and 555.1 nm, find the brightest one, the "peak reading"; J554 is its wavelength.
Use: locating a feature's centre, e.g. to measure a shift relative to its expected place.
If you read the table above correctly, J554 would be 555.0 nm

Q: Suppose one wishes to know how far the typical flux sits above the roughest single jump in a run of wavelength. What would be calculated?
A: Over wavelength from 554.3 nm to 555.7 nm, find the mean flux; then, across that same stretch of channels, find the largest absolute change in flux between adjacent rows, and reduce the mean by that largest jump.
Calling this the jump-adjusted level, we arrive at 0.150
